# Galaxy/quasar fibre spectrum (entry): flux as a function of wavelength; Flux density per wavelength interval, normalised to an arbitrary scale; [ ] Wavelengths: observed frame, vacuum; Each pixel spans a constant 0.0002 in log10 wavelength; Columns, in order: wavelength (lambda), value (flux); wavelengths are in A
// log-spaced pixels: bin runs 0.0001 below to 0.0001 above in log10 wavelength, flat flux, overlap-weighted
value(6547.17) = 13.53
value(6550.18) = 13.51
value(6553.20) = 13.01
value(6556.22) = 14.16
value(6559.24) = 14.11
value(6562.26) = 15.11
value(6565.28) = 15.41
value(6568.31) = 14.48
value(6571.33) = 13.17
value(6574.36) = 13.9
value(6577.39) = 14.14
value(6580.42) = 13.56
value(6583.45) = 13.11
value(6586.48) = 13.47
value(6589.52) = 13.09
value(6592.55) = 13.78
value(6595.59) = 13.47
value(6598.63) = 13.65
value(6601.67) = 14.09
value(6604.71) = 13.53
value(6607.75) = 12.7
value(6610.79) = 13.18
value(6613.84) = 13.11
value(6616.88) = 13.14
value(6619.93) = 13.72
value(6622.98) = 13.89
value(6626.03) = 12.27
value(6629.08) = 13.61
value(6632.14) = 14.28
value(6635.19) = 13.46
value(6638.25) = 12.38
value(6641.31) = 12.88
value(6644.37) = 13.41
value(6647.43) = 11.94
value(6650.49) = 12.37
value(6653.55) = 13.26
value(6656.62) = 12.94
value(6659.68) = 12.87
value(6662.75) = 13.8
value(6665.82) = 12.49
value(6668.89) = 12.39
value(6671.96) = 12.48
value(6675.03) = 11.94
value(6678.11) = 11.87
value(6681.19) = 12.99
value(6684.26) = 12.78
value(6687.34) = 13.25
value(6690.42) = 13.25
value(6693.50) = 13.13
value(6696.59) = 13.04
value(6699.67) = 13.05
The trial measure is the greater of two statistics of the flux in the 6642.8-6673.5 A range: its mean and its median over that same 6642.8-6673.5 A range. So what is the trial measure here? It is 12.8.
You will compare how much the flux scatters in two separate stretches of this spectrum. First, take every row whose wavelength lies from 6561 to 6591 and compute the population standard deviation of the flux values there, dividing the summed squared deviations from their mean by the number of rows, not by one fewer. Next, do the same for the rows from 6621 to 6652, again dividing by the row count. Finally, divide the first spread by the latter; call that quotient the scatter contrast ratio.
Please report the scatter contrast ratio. 1.1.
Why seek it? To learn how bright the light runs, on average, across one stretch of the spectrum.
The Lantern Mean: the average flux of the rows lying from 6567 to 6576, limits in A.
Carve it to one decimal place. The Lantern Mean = 13.8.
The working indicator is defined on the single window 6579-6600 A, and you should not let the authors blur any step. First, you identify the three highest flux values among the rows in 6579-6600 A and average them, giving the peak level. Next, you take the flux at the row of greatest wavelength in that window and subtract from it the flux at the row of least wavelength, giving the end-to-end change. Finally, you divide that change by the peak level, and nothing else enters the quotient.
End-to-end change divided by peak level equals 0.01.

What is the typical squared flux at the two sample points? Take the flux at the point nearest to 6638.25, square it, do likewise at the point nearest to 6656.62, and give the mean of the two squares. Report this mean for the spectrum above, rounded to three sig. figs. 160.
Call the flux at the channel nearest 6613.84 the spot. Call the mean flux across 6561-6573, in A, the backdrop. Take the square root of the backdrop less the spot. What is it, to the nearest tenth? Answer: 1.2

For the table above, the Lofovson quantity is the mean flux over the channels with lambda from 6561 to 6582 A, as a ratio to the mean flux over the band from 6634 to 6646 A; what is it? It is 1.09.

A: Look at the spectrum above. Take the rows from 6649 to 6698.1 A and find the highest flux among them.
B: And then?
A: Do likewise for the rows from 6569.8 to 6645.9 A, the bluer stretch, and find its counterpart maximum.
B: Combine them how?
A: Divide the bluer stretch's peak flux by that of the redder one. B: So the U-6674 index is 1.03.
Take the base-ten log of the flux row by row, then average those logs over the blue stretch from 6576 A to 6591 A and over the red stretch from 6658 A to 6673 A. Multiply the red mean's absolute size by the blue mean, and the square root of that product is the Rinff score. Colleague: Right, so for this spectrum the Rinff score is 1.12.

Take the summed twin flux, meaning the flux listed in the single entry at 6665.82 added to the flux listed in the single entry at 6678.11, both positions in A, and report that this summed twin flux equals 24.4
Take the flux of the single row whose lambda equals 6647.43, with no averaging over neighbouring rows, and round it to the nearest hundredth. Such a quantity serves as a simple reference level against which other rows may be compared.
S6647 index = 11.94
